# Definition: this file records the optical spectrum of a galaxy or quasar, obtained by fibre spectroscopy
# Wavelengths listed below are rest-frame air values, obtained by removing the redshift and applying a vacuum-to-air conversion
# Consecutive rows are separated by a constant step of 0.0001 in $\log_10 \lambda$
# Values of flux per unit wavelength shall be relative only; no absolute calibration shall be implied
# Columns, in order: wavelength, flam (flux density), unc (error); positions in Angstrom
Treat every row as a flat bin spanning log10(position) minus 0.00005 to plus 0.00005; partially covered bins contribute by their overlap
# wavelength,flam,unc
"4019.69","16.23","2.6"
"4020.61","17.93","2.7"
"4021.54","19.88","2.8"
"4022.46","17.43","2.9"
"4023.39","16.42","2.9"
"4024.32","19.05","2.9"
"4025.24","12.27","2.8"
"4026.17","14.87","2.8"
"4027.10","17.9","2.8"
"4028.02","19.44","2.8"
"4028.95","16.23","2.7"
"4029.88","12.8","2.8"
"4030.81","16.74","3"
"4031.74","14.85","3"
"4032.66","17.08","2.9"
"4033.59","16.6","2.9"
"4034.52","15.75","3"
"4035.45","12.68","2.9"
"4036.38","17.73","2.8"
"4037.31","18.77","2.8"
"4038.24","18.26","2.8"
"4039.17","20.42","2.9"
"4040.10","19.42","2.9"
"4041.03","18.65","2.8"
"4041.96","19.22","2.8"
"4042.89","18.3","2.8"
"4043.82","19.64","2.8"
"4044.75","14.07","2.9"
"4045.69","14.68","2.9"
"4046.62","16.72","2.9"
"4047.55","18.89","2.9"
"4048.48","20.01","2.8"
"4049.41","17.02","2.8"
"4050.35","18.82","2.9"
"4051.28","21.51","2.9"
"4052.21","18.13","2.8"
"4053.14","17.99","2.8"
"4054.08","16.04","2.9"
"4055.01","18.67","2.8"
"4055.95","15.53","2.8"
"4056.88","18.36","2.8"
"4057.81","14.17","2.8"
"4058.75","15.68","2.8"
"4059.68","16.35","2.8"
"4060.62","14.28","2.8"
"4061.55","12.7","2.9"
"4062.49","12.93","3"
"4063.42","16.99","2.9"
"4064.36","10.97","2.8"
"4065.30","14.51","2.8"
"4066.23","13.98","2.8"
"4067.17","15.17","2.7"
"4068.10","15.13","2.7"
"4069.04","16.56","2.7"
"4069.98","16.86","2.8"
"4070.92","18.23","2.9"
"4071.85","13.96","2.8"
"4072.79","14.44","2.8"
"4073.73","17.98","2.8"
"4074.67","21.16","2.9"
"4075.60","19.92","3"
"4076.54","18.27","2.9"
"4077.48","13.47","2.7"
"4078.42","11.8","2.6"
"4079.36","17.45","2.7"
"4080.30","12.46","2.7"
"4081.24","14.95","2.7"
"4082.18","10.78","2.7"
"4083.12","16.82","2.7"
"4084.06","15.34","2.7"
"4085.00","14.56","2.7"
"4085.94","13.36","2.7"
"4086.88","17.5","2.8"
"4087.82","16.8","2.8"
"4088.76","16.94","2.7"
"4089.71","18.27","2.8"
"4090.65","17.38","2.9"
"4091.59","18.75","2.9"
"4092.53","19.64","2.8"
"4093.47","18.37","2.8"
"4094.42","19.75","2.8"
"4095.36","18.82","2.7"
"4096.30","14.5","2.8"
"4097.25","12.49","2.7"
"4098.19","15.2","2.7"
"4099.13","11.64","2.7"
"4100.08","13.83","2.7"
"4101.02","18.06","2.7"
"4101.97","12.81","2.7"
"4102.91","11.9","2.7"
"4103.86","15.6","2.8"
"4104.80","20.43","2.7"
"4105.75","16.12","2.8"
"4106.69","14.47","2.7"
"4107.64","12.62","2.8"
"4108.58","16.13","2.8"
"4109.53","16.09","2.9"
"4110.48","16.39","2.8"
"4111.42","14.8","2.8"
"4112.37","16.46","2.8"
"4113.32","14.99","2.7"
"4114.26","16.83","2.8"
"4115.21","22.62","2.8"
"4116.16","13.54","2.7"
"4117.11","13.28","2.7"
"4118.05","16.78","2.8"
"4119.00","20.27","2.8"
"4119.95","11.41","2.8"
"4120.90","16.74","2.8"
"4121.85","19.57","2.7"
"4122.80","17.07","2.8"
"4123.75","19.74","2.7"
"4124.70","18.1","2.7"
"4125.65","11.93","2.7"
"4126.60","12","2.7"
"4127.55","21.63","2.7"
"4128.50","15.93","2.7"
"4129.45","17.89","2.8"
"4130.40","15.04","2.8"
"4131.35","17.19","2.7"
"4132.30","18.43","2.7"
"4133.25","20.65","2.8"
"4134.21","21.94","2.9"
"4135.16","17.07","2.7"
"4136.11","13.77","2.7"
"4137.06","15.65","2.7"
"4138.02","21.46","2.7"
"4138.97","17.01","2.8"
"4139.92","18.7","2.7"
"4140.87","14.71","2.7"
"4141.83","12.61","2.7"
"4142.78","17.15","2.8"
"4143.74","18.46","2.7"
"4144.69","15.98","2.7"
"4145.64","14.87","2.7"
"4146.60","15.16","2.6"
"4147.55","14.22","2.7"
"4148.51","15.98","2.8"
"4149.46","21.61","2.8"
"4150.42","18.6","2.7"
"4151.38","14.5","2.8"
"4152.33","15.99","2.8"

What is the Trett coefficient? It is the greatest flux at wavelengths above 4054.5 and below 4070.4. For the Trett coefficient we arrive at 18.67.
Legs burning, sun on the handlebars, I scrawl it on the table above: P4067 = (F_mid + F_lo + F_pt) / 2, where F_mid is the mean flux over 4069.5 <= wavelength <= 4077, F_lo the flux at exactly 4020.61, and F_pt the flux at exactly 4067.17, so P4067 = 25.4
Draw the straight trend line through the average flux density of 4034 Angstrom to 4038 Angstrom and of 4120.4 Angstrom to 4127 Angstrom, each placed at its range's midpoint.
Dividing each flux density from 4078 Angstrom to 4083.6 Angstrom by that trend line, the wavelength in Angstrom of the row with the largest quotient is 4079.36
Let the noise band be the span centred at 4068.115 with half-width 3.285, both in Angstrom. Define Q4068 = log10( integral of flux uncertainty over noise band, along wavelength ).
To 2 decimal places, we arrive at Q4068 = 1.26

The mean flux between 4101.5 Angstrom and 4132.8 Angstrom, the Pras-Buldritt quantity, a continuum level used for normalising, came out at 16.2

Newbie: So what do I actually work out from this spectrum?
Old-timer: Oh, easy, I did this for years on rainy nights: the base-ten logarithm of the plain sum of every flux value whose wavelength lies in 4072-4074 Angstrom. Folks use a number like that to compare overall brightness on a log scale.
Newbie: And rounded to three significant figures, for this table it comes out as 1.51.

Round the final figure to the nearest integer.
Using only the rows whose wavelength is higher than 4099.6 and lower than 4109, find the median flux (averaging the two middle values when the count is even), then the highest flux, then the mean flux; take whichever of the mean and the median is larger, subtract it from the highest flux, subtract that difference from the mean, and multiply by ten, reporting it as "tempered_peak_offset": 100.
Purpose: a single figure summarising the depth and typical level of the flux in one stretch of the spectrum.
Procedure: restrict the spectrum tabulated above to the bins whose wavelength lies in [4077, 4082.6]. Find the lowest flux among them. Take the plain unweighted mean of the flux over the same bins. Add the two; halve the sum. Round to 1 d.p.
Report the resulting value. 12.1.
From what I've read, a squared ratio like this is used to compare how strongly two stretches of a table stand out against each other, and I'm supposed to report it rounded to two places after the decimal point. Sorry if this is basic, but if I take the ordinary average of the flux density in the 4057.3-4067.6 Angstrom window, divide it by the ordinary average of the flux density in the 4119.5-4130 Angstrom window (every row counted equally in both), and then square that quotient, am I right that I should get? 0.75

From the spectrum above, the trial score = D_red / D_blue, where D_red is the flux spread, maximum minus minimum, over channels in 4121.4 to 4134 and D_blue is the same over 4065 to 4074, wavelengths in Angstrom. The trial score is 2.3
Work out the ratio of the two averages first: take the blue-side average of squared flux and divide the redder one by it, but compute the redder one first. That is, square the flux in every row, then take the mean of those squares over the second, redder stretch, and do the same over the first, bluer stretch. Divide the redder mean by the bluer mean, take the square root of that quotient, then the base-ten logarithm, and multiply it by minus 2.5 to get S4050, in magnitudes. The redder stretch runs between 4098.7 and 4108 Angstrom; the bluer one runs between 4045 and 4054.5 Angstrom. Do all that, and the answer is 0.20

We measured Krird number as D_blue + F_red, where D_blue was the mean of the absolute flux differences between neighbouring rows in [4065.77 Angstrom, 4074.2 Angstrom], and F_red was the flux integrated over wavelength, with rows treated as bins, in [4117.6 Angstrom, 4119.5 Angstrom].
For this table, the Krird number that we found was 37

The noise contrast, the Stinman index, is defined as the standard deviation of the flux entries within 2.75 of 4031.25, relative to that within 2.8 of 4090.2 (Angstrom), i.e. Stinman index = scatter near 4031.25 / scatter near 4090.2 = 1.5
